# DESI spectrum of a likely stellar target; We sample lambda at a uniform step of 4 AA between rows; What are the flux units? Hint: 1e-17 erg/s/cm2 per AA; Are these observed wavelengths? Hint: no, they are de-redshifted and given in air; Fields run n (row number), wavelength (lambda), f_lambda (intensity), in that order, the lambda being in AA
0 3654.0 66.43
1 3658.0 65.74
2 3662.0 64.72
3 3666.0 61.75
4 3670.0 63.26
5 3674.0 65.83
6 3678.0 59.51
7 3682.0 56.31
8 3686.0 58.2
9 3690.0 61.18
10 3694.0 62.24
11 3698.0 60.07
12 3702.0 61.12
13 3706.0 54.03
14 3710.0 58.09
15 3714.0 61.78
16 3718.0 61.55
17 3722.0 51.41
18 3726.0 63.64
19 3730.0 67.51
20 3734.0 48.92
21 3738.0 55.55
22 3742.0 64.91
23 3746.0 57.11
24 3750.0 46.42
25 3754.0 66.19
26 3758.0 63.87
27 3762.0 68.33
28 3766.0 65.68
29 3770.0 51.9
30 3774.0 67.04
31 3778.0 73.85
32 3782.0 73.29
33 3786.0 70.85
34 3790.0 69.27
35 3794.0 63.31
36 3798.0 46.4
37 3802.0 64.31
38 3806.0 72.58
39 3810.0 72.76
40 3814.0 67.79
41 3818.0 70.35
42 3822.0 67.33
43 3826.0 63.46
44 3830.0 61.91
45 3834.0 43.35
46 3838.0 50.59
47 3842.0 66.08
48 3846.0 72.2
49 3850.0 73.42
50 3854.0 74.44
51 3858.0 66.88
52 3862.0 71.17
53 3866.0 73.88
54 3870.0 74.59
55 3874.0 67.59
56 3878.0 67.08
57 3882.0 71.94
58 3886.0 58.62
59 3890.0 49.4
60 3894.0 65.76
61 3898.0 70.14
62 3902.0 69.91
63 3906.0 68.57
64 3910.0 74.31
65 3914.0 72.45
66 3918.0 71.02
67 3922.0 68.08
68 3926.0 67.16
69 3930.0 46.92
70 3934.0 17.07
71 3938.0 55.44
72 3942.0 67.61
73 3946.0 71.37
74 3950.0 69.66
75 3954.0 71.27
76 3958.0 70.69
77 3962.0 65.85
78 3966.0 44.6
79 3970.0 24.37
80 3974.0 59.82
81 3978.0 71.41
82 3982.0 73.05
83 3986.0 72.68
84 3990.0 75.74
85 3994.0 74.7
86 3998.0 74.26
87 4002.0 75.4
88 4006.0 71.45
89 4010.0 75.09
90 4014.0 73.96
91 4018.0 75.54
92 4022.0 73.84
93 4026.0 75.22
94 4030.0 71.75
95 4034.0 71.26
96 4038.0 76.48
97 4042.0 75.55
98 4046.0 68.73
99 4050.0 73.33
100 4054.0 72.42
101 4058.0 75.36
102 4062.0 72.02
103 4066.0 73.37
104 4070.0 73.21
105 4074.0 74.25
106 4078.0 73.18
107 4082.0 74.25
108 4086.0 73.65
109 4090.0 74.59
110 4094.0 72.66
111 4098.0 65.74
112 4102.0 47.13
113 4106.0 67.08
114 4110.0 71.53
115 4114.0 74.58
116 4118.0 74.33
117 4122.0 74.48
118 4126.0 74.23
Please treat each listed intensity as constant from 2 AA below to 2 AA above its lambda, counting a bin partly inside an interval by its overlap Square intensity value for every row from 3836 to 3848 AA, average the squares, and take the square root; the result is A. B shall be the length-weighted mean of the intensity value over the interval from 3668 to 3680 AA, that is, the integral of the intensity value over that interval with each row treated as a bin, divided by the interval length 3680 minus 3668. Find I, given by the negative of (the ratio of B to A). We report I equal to -0.99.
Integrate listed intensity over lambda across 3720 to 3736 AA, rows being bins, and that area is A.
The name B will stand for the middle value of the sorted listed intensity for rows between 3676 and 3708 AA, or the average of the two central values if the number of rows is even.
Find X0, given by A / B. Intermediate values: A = 926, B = 59.8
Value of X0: 15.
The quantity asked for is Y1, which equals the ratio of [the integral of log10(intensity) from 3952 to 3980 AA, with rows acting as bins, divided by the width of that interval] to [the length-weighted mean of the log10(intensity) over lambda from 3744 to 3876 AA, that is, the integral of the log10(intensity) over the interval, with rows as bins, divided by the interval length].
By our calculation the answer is 0.96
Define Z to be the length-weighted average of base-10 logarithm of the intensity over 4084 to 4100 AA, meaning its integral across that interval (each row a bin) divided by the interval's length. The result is 1.85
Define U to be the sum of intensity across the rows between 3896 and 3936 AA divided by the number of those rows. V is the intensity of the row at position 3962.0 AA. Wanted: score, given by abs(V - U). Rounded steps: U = 63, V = 65.85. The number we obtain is 3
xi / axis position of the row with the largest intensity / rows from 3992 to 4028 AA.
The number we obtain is 4018.0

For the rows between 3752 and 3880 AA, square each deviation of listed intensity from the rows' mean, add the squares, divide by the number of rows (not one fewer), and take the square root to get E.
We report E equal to 7.8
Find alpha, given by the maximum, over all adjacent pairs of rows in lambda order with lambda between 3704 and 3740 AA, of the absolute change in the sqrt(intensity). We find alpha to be 1.2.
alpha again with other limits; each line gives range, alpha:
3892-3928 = 0.3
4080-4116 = 1.3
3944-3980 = 2.8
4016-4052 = 0.4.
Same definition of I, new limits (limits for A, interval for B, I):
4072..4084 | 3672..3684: -0.82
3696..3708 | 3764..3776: -1.05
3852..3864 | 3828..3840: -0.73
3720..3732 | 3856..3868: -1.15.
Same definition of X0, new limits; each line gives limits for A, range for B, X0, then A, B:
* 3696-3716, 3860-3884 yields 16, 1180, 71.6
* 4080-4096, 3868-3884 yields 17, 1181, 69.8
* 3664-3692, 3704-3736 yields 28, 1704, 59.8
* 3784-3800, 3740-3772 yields 16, 999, 64.4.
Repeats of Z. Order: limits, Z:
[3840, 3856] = 1.85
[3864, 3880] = 1.85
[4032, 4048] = 1.86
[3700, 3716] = 1.77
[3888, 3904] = 1.80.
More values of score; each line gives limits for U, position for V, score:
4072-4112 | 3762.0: 1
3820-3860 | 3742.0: 1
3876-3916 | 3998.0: 7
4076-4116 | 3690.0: 8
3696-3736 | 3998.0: 15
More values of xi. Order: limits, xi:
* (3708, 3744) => 3730.0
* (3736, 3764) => 3762.0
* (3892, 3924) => 3910.0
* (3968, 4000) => 3990.0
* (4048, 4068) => 4058.0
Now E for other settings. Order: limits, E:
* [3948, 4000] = 14.3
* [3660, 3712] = 3.2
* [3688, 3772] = 6.1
